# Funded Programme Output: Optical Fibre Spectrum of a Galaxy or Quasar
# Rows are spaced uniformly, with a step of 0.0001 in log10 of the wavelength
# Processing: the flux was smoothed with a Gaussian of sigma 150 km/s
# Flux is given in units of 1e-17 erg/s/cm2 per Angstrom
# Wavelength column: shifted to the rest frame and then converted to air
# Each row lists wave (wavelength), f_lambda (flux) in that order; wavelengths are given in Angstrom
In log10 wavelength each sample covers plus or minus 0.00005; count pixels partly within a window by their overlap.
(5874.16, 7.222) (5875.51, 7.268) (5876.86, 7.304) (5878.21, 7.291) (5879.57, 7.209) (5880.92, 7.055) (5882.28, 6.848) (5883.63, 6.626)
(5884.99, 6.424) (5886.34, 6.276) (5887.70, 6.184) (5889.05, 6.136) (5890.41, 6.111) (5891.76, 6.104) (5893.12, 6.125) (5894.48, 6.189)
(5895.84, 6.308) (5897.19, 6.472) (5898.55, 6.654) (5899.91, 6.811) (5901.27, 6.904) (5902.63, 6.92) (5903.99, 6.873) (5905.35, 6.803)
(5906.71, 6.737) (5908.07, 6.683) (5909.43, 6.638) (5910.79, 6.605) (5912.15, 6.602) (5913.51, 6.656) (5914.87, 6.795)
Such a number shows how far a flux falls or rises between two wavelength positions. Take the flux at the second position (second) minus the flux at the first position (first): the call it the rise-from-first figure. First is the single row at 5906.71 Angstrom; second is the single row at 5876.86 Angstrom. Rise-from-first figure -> 0.6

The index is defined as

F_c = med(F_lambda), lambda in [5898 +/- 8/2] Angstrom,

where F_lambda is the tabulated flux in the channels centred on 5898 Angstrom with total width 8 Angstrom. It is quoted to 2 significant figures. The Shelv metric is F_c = 6.6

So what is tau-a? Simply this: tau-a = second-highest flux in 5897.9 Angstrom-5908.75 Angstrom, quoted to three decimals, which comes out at 6.904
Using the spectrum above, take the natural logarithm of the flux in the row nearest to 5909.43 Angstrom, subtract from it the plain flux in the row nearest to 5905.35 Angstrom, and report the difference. -4.91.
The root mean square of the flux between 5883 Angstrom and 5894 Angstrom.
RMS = 6.25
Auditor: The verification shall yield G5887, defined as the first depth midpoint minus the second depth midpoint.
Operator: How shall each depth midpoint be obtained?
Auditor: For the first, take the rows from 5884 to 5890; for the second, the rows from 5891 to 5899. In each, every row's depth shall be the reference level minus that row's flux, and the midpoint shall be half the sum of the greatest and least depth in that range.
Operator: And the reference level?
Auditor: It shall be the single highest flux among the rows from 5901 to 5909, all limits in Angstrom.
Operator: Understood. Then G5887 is 0.1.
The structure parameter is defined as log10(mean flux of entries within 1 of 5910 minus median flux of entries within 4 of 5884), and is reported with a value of -1.0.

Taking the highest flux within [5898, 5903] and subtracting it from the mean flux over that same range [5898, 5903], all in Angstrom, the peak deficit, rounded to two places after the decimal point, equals -0.10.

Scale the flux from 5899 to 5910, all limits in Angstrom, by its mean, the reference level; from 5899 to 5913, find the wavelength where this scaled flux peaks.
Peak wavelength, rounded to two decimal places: 5902.63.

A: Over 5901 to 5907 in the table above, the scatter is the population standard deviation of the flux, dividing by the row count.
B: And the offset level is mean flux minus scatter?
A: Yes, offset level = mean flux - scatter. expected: 6.78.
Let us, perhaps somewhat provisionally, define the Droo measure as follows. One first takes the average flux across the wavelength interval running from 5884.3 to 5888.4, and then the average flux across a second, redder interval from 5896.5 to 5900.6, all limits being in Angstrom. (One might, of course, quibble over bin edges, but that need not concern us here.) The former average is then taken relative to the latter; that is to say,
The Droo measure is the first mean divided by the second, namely 0.95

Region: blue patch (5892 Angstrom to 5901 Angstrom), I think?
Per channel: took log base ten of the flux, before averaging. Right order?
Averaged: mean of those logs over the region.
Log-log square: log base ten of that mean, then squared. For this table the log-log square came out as 0.0086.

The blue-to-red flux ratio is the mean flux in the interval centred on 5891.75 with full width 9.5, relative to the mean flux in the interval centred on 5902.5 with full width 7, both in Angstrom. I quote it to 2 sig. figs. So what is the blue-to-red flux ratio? 0.90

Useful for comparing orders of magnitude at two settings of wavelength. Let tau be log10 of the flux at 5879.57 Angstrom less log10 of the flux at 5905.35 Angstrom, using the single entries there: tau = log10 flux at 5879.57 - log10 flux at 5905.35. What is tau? 0.025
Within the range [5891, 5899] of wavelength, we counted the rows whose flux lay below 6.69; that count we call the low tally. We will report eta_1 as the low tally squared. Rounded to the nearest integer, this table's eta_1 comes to 36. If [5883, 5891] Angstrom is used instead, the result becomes 36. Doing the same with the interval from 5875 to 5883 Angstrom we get 0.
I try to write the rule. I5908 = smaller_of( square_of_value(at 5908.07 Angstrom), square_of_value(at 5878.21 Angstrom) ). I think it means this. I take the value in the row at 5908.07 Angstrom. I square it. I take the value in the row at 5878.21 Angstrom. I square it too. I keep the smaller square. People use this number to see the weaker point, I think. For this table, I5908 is 44.7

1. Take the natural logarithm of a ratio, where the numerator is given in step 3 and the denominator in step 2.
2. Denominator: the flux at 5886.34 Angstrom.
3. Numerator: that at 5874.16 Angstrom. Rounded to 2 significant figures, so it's 0.14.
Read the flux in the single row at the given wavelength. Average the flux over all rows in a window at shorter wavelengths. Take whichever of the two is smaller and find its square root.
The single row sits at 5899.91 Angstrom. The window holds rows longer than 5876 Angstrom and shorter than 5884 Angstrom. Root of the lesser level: 2.61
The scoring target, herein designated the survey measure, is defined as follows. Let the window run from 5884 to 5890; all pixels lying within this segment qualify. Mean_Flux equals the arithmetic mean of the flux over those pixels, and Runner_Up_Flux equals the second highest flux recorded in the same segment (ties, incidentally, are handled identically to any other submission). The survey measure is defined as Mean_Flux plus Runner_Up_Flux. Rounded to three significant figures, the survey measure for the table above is 12.5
